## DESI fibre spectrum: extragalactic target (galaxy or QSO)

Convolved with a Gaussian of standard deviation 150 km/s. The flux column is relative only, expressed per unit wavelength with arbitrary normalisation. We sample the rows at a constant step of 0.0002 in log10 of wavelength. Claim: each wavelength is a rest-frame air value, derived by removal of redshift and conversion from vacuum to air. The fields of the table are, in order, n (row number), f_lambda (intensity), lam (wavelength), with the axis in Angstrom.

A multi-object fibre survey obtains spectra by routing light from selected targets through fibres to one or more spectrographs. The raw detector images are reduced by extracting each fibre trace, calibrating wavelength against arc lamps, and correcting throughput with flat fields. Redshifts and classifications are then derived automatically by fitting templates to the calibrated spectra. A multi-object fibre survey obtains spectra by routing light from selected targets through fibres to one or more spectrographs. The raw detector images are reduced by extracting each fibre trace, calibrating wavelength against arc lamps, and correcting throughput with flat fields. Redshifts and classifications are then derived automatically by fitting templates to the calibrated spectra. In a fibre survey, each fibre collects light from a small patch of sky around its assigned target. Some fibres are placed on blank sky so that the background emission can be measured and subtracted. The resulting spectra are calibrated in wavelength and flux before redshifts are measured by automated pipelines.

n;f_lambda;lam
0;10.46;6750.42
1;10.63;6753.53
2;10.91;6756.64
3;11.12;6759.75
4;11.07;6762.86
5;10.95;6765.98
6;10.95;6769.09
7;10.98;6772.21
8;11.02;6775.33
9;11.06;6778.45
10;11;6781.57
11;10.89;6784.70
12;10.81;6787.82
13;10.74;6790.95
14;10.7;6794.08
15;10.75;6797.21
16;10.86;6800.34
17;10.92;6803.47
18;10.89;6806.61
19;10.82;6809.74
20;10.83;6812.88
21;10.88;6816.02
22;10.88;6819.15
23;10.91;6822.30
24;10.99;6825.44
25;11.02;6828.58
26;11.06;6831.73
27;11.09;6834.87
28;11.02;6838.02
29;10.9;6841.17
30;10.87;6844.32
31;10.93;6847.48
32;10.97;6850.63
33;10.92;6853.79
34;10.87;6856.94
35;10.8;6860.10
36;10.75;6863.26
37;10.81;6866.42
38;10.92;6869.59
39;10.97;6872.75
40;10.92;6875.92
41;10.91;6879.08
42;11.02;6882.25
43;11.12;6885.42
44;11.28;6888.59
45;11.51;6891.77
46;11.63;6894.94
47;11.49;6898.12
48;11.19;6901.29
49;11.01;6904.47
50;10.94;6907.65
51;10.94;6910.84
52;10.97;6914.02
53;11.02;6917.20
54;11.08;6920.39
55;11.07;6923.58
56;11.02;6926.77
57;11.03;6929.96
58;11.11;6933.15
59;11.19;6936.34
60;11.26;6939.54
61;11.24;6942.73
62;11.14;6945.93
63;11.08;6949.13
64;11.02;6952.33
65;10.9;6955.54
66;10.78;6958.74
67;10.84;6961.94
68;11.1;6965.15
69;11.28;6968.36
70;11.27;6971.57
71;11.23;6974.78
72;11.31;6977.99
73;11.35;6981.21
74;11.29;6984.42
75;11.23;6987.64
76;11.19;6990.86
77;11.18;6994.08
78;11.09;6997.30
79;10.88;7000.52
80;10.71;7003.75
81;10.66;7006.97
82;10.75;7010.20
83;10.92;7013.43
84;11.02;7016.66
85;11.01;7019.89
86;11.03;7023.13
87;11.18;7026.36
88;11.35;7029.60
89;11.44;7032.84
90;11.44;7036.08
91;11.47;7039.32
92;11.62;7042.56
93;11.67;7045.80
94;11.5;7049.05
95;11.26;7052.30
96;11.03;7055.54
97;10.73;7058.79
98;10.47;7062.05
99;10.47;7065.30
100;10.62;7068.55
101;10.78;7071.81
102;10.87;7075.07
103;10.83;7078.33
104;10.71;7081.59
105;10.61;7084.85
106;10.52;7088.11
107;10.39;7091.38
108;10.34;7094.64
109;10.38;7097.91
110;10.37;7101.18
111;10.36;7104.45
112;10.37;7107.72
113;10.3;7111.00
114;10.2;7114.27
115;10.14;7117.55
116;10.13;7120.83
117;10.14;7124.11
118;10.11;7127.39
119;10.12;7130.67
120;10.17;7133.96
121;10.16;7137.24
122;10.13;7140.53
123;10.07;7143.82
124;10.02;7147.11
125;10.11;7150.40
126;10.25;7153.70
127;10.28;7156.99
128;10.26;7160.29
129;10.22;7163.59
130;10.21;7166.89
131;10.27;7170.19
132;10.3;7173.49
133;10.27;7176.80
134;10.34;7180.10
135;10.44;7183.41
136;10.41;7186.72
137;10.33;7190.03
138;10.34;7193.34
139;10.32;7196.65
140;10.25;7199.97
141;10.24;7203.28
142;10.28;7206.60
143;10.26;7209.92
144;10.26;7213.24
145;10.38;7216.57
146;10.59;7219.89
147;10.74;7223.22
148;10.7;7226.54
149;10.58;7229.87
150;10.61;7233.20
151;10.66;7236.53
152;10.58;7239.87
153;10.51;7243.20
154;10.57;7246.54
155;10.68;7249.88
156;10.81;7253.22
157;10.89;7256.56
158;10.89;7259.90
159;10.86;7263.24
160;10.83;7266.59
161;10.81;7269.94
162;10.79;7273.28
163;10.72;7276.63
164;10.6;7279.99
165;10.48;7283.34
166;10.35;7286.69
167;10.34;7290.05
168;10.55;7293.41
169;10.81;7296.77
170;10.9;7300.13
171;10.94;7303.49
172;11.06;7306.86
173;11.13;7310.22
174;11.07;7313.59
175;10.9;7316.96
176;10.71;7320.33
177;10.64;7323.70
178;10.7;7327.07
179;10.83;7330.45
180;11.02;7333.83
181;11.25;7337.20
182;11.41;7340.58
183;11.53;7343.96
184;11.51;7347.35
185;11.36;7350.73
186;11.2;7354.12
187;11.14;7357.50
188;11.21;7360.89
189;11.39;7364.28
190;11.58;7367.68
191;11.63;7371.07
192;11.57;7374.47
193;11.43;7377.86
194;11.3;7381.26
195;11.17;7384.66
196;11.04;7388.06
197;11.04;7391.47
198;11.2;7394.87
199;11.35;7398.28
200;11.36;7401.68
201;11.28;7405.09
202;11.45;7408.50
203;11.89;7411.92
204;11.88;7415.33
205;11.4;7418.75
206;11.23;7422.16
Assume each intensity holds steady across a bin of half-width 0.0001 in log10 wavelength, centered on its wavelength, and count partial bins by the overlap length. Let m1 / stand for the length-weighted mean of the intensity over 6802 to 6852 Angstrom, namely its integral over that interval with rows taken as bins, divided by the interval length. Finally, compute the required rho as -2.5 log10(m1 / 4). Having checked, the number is -1.09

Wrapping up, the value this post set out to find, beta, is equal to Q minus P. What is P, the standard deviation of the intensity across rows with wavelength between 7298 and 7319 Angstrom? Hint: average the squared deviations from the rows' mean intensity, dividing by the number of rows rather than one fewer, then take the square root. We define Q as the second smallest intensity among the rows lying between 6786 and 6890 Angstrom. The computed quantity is 10.6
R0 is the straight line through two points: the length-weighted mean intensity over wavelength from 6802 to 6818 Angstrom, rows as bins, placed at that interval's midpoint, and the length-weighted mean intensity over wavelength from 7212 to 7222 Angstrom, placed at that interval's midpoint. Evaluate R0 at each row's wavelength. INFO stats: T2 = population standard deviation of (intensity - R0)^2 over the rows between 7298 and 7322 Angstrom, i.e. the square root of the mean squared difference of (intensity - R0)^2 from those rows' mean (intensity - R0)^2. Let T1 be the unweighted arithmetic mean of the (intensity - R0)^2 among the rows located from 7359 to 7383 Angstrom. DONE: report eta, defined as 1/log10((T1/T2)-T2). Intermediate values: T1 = 1.44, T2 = 0.16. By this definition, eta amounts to 1.1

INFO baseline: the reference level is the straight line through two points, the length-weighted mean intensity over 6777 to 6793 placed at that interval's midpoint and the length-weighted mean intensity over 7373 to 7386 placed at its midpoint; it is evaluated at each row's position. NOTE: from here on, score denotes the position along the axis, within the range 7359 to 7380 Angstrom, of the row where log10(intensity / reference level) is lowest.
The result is 7360.89 Angstrom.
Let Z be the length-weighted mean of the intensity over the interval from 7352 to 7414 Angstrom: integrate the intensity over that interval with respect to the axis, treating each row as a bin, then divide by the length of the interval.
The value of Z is 11.3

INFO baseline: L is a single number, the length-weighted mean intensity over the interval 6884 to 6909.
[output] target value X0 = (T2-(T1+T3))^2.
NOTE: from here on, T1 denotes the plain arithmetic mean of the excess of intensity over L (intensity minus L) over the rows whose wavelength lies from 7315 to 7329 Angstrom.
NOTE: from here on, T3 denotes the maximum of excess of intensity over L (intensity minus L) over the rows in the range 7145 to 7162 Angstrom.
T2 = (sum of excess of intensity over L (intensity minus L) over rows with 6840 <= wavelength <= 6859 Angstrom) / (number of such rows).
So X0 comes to 1.4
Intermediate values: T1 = -0.54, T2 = -0.37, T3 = -1.0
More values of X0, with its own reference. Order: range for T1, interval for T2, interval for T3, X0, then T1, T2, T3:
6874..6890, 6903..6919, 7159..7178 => 0.8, -0.23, -0.30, -1.0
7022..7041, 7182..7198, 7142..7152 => 0.0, 0.04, -0.91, -1.2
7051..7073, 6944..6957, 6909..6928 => 0.2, -0.51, -0.24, -0.2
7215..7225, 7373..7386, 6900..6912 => 0.8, -0.71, 0.09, -0.1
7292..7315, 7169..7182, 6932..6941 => 0.4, -0.35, -0.98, 0.0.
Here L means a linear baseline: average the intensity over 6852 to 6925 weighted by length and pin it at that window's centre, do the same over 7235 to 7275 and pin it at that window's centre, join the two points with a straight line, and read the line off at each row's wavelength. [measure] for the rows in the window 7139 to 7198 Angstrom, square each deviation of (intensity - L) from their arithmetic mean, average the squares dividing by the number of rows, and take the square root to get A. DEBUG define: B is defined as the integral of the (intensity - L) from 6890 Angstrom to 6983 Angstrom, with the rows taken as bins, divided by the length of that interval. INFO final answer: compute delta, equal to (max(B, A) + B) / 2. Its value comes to 0.13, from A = 0.12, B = 0.13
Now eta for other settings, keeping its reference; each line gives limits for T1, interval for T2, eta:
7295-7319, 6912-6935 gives 0.8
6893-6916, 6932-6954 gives 1.9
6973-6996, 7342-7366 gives -12.6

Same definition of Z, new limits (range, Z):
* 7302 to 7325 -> 10.9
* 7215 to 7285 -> 10.7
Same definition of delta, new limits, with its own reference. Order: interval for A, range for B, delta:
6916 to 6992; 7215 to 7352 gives 0.13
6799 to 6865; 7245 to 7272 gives 0.07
